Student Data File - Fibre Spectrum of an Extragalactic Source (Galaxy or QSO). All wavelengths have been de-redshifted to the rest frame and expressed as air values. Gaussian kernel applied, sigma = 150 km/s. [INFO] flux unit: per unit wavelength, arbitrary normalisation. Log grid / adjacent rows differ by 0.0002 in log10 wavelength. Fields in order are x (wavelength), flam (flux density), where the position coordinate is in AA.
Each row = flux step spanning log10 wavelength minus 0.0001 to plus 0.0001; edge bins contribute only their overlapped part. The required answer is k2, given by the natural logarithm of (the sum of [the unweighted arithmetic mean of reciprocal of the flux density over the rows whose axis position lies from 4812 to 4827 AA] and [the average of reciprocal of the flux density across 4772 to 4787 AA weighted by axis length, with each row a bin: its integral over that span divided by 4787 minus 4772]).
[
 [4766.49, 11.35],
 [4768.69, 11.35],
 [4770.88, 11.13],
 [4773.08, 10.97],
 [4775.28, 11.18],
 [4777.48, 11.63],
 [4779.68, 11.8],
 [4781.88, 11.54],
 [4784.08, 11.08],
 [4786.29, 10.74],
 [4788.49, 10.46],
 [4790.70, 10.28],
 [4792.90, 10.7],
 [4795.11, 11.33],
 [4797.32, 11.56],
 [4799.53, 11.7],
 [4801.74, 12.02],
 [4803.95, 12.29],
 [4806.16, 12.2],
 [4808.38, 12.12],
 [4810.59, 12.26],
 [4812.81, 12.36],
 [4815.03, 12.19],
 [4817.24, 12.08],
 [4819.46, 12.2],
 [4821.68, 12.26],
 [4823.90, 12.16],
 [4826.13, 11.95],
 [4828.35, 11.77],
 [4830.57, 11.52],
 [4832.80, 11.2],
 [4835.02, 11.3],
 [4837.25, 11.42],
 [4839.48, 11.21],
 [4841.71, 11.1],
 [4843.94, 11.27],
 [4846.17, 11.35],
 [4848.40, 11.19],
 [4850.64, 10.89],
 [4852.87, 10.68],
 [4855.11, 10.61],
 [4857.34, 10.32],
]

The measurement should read -1.77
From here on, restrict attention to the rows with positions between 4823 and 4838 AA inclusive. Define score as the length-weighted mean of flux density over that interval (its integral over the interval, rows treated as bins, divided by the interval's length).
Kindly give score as 11.6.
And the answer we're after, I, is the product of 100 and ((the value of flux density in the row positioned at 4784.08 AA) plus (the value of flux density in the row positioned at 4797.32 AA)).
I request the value 2264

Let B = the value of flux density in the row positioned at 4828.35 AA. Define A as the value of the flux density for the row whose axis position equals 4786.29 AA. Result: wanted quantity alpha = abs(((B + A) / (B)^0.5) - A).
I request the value 4.2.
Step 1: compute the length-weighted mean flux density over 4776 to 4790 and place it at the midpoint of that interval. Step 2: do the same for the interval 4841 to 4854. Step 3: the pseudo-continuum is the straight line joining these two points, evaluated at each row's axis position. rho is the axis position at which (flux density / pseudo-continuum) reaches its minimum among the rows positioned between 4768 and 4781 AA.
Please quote 4773.08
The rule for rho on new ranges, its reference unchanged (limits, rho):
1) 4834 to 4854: 4852.87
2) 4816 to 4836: 4832.80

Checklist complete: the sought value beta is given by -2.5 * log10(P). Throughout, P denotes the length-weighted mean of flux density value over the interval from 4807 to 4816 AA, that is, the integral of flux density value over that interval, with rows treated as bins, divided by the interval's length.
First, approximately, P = 12.2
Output -2.72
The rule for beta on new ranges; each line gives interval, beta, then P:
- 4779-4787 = -2.63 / 11.3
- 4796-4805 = -2.69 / 11.9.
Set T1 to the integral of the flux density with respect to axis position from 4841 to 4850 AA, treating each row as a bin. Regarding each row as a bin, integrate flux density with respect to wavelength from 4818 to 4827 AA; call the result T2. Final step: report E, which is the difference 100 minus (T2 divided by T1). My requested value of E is 98.9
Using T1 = 101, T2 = 109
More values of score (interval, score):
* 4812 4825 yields 12.2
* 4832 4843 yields 11.2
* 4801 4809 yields 12.2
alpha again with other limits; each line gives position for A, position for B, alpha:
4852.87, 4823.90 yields 4.1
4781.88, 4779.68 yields 4.7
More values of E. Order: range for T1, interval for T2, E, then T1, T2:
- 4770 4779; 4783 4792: 99.1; 101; 96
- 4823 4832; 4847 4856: 99.1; 106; 98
